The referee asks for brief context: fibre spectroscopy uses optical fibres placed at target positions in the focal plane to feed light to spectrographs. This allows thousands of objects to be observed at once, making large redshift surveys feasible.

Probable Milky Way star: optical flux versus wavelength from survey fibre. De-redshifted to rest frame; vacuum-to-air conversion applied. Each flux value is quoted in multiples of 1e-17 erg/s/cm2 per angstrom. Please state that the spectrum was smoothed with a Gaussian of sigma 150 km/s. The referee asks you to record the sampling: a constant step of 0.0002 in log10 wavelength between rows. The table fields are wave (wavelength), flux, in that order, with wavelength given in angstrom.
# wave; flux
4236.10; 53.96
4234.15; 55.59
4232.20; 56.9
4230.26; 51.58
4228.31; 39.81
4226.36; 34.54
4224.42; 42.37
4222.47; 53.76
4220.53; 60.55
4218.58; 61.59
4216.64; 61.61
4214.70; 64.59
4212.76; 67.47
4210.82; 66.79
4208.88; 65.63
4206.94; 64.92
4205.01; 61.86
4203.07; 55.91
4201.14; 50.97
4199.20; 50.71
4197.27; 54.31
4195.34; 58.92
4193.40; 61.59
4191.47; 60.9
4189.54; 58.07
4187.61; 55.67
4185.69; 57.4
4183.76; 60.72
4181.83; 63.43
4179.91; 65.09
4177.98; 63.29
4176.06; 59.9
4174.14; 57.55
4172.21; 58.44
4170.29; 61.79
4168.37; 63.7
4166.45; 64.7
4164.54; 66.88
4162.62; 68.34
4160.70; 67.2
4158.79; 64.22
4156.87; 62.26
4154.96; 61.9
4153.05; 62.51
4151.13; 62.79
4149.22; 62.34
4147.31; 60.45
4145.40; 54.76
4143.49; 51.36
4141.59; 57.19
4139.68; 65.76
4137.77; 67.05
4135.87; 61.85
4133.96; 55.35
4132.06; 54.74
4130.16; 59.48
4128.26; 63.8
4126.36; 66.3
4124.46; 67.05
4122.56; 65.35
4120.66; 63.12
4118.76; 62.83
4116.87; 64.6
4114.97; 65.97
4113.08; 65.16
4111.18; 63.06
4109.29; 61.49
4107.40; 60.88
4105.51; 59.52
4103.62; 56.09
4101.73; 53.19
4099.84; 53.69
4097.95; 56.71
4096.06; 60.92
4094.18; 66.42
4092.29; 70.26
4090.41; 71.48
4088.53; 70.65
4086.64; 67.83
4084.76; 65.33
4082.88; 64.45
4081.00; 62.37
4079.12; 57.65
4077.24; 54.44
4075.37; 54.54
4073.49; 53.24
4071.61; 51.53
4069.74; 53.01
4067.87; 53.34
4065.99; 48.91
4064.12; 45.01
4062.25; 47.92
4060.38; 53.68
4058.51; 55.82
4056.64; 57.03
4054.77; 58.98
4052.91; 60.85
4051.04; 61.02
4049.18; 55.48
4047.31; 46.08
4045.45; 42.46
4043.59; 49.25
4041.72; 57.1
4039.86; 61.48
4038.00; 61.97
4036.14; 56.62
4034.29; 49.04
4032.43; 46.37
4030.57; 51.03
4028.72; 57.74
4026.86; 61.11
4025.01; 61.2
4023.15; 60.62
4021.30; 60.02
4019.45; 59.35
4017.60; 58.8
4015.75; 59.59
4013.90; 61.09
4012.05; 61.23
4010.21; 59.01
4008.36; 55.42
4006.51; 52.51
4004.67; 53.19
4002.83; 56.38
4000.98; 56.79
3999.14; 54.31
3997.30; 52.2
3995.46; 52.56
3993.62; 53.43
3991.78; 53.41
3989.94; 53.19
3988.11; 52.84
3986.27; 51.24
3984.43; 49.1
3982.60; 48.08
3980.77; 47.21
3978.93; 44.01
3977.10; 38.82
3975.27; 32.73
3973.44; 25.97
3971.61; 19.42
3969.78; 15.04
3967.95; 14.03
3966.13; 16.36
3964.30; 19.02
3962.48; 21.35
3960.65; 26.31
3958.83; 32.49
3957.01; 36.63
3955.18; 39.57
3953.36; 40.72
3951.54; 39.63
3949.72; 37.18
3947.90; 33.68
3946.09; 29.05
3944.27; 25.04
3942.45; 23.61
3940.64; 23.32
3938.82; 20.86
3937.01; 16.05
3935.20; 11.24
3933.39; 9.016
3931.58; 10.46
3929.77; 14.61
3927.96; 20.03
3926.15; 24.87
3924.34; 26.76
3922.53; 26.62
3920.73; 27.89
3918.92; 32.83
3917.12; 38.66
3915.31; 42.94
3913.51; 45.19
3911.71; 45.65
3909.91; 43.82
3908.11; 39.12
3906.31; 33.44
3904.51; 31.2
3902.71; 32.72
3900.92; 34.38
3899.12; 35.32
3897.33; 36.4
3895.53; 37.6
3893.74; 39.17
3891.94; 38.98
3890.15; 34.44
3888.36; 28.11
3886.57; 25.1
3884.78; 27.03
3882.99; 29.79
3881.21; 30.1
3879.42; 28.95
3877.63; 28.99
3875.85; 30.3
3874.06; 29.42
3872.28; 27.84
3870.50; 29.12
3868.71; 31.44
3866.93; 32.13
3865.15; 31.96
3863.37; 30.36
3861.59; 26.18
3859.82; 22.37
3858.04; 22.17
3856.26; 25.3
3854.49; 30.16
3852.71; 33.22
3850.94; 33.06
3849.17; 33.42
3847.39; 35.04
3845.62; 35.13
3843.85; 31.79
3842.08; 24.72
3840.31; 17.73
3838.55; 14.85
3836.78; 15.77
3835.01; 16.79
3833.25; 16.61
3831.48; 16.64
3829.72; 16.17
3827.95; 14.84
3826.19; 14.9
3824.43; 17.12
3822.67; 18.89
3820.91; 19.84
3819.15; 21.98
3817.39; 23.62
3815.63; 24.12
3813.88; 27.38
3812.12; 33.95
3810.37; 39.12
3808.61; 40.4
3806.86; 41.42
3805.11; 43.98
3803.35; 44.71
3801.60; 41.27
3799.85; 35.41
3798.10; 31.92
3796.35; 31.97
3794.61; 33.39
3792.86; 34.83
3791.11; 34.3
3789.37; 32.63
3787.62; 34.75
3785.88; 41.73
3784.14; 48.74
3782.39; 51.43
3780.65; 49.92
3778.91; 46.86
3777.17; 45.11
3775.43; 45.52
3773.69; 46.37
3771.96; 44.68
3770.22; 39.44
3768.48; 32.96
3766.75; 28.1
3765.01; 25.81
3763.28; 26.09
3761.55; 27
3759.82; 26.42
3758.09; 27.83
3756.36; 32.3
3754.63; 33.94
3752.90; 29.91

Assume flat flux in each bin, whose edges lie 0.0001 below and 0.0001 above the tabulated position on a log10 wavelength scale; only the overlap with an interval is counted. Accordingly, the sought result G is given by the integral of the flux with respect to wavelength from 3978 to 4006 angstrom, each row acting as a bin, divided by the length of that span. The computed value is 52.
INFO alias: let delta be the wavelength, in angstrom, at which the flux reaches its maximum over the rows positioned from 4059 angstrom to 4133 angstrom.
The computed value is 4090.41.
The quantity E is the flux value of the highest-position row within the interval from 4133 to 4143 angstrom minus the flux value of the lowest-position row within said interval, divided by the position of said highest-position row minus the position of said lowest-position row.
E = 0.2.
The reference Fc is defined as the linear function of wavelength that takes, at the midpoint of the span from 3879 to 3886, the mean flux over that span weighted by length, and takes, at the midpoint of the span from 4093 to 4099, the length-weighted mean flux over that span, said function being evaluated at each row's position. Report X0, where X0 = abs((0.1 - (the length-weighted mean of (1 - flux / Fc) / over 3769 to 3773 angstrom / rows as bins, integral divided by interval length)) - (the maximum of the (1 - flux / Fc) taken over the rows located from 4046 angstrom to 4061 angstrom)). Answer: 2.5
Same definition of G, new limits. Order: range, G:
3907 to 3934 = 30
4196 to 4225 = 59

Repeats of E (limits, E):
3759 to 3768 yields 0.2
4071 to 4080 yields 0.8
